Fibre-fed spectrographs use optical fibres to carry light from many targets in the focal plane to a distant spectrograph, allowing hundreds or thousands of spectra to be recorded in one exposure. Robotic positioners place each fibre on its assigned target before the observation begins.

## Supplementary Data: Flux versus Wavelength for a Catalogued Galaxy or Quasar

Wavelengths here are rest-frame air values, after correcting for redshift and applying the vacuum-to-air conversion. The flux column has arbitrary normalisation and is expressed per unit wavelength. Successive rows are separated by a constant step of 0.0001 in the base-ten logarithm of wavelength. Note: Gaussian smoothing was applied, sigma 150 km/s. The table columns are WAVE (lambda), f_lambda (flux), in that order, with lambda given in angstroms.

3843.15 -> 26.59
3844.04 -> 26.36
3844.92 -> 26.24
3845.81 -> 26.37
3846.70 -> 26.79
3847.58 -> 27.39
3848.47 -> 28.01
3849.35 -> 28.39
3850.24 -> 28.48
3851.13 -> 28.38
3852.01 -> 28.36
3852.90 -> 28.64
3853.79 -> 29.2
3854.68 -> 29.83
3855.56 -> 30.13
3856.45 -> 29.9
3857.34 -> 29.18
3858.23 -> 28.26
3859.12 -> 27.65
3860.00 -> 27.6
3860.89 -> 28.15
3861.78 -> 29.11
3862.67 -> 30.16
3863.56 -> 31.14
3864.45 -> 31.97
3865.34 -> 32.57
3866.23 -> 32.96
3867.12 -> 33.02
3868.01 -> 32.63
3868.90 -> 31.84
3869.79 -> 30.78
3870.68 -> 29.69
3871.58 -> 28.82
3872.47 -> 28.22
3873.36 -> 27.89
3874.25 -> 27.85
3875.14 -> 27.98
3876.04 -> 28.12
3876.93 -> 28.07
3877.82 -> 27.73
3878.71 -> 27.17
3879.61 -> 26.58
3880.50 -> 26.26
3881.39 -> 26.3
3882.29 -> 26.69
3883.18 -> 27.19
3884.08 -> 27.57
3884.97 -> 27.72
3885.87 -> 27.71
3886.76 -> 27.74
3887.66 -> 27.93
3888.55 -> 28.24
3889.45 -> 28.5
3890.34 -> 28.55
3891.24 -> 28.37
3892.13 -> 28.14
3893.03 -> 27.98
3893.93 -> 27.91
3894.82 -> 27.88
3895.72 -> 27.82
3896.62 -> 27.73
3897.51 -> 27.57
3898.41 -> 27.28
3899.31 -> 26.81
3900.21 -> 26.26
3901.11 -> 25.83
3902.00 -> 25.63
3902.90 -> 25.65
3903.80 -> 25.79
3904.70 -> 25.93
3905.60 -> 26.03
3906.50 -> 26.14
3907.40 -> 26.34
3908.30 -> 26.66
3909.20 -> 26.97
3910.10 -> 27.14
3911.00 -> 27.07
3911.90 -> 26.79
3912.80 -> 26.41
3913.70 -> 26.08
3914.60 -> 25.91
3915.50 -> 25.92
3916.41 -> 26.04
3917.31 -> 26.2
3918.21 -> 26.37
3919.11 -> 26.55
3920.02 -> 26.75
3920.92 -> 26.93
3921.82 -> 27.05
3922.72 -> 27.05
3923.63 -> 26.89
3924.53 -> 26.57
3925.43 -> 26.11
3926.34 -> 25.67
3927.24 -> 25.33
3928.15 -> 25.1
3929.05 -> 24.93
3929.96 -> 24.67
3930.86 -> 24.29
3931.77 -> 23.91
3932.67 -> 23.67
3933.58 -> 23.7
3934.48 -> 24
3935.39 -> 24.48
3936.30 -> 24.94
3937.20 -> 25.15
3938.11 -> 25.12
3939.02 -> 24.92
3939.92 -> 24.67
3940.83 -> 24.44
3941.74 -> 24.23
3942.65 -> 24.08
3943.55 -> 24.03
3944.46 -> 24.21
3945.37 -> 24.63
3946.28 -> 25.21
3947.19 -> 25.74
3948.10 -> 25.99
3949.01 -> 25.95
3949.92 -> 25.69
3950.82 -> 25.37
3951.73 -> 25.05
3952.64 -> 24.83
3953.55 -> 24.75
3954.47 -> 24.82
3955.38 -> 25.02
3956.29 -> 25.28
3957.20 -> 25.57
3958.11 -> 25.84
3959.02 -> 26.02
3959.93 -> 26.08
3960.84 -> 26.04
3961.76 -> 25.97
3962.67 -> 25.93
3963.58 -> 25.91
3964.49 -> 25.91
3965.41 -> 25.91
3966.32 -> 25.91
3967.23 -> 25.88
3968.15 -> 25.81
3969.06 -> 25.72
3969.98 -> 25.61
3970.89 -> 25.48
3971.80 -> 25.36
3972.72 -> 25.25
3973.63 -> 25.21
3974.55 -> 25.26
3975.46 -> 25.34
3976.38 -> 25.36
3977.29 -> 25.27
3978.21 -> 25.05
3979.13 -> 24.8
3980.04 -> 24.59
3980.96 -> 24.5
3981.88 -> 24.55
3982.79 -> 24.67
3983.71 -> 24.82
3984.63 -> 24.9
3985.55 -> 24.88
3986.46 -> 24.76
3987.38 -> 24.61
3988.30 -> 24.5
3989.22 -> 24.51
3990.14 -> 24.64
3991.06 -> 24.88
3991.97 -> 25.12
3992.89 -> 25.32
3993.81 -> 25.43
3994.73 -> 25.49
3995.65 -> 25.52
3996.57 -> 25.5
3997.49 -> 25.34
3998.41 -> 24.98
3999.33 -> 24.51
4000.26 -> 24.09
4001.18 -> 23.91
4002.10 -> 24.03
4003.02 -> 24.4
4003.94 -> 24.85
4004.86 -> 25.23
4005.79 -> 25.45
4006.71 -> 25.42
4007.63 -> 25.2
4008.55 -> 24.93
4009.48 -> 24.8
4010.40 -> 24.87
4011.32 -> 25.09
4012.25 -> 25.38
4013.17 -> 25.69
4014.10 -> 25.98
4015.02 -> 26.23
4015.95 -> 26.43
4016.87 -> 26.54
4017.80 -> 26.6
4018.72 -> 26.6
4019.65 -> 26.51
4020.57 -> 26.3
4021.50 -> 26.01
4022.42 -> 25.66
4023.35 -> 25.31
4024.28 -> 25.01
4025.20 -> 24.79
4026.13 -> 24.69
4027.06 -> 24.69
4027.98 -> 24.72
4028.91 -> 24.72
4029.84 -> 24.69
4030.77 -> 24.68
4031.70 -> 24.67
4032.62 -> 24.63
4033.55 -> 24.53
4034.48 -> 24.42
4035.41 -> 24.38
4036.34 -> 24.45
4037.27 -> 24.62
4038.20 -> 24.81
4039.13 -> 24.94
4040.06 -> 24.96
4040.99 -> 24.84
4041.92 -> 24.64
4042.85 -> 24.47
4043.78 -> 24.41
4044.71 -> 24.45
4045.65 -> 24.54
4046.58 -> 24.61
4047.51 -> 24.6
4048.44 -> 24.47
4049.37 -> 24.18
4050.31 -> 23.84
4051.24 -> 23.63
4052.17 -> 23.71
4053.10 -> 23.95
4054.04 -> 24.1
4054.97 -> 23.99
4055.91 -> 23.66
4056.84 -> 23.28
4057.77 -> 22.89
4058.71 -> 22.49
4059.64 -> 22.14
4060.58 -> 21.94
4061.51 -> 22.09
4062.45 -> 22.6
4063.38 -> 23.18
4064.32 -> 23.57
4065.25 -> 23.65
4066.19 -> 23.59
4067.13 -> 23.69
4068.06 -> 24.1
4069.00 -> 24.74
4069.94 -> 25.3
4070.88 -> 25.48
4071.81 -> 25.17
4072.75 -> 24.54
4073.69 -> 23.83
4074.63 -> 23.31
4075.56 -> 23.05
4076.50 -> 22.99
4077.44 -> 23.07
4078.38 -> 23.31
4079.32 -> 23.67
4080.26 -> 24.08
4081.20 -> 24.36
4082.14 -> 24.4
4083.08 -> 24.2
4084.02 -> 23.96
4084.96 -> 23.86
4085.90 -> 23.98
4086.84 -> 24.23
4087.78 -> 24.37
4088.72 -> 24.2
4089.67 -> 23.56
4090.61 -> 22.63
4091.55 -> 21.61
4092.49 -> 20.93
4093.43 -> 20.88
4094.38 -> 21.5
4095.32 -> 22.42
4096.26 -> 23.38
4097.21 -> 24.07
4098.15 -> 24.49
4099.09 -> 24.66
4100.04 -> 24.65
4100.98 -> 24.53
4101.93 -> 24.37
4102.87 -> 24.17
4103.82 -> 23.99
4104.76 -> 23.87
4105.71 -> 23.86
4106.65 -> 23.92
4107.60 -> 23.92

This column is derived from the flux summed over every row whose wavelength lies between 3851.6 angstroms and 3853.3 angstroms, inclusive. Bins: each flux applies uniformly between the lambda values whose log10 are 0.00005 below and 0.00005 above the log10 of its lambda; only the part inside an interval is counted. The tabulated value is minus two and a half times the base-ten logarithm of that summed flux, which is -4.39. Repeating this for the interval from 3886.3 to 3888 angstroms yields -4.36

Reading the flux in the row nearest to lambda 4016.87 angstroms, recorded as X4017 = 26.54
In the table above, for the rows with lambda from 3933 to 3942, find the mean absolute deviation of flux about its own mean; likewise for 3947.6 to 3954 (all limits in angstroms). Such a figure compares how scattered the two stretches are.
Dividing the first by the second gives 0.9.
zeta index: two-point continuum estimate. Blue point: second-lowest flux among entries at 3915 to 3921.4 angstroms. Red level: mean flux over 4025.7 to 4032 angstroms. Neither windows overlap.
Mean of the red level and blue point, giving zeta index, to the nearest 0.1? 25.4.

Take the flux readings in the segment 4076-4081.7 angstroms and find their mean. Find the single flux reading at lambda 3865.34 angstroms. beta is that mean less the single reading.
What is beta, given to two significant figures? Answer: -9.0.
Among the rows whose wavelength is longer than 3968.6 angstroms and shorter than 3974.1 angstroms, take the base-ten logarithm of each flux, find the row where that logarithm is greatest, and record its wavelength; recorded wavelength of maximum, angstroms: 3969.06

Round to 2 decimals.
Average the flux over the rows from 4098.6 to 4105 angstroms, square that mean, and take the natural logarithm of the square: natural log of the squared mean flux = 6.38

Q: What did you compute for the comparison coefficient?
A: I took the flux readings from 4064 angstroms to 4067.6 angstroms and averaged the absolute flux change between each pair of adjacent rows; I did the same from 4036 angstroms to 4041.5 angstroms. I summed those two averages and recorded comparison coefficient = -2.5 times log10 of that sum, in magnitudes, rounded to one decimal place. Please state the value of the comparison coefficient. 1.7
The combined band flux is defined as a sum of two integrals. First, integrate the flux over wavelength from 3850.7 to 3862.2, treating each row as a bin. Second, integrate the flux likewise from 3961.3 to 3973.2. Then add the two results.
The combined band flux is 638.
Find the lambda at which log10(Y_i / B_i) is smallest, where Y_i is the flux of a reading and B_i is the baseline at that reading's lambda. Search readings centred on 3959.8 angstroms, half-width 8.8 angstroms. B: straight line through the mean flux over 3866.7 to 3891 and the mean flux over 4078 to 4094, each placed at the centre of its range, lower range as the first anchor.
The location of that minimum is 3953.55 angstroms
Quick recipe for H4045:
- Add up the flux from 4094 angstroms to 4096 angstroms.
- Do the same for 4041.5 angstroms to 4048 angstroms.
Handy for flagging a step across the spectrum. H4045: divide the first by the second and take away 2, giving -1.7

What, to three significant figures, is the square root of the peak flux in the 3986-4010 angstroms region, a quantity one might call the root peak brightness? 5.05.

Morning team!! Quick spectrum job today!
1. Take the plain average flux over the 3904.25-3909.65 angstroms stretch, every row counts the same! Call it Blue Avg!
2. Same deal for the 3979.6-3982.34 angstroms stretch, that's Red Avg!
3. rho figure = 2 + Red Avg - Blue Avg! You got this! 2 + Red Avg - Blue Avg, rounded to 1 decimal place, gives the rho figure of 0.2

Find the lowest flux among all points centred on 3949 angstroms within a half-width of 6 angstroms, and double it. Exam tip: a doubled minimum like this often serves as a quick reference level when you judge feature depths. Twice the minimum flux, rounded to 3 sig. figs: 48.1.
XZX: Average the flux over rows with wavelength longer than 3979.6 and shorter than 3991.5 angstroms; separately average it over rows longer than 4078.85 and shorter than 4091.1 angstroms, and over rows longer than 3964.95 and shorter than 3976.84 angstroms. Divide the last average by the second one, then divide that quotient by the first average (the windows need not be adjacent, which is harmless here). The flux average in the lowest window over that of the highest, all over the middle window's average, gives 0.043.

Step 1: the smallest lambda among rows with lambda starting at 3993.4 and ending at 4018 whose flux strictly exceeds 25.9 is 4014.10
